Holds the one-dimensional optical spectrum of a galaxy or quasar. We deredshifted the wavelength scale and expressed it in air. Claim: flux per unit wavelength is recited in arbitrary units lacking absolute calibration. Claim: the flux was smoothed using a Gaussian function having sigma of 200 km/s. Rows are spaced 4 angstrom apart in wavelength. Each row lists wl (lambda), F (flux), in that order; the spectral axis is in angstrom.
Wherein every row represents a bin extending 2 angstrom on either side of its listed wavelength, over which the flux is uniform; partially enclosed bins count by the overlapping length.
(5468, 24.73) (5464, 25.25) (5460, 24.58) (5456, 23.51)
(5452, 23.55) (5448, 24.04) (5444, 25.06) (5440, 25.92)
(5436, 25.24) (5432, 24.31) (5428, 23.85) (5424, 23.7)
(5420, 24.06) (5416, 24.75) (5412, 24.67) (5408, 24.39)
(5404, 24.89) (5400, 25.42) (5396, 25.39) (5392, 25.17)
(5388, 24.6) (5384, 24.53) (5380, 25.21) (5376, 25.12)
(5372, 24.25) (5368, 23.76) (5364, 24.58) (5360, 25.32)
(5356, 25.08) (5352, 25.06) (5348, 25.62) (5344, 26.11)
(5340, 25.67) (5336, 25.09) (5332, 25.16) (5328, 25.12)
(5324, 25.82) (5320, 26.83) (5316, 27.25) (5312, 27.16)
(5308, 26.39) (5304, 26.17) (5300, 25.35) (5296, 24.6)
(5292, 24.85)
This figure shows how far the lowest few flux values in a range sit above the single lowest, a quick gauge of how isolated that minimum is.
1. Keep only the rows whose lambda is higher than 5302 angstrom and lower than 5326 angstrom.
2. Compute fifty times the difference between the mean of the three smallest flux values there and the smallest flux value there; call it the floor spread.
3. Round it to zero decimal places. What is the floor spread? 15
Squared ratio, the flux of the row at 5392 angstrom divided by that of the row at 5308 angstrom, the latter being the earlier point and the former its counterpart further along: 0.91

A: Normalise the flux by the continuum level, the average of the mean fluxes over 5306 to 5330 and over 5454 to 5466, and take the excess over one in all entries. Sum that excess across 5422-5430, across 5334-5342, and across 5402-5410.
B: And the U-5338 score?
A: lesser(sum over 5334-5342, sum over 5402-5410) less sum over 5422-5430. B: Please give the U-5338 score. 0.07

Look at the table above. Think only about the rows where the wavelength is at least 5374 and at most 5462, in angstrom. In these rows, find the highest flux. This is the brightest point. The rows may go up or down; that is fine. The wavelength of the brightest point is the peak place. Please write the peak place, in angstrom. 5440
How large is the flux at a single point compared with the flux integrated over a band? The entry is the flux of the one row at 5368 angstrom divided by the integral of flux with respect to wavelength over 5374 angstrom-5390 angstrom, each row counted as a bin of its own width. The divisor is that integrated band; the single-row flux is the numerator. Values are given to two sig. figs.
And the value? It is 0.060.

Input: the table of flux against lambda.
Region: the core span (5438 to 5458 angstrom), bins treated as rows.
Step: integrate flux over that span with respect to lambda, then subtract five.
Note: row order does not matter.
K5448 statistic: 483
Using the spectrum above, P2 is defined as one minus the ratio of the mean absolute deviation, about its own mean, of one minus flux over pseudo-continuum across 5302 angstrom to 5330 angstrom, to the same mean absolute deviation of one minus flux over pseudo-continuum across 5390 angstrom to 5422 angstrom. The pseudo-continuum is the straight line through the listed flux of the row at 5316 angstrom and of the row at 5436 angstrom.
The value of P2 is -1.1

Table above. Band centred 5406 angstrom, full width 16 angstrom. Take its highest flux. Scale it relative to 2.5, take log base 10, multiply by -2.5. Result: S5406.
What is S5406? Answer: -2.52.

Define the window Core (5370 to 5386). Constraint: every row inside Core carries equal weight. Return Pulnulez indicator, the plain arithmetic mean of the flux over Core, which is 24.8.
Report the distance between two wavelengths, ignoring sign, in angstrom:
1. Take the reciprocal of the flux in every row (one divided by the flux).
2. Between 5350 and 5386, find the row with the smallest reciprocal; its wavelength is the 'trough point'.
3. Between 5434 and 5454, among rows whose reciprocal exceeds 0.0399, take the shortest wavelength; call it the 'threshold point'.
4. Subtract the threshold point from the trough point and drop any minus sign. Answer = 84 angstrom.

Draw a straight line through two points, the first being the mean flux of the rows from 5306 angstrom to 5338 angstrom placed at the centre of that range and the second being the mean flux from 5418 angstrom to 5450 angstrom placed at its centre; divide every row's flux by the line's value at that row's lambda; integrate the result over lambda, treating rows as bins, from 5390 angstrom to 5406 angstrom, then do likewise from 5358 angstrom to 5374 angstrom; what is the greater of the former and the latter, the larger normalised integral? 16.1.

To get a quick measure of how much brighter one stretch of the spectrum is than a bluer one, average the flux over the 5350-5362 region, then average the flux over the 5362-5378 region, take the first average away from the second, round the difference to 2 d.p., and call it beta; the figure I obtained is -0.73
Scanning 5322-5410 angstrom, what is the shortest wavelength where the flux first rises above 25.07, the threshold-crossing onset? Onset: 5324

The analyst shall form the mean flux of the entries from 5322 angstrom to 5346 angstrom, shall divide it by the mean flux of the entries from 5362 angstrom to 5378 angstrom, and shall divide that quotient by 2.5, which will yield 0.417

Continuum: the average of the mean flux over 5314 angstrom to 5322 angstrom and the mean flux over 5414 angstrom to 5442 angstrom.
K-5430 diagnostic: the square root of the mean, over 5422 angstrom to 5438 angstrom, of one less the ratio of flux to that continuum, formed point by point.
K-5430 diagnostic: 0.243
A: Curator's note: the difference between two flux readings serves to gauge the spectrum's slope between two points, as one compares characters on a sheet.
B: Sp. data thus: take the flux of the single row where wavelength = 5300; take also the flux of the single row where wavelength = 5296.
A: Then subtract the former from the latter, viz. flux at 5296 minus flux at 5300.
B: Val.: -0.75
